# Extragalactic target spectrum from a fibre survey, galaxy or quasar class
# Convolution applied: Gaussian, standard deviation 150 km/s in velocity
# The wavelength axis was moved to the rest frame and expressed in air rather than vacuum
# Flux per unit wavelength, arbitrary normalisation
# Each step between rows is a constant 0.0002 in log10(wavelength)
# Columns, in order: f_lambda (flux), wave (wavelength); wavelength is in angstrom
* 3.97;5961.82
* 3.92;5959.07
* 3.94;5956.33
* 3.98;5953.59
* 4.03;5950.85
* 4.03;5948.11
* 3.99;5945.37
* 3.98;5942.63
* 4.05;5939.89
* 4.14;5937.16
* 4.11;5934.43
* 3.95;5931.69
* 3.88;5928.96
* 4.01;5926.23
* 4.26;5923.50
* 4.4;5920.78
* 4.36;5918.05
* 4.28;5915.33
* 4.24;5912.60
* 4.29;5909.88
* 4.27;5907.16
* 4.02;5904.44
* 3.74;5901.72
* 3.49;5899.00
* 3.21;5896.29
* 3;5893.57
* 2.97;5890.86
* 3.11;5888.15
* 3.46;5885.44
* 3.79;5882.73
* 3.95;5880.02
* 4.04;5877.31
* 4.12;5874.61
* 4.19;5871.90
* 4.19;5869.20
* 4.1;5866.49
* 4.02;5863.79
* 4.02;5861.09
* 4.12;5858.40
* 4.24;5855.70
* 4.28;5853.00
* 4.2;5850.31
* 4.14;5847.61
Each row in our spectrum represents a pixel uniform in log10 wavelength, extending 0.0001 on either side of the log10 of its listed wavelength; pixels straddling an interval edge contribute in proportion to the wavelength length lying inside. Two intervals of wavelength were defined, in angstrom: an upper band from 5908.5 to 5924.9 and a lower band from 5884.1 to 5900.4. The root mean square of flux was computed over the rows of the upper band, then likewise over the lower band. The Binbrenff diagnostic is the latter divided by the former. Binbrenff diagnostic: 0.75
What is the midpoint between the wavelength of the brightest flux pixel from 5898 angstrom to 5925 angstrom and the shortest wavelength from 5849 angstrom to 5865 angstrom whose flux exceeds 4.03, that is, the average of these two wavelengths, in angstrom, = 5885.5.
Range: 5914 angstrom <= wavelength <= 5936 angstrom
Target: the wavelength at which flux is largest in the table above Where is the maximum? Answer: 5920.78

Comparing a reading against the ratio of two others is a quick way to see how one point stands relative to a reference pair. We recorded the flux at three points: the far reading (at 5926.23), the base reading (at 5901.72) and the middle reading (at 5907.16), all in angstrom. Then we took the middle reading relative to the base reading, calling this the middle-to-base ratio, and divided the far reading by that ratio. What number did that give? 3.5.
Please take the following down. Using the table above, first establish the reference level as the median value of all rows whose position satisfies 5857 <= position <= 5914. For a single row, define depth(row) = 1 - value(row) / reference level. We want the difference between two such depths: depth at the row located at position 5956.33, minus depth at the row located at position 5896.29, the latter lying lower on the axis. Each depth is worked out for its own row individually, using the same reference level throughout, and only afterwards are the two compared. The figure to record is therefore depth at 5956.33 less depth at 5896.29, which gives -0.18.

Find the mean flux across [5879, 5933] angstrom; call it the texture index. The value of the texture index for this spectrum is 3.83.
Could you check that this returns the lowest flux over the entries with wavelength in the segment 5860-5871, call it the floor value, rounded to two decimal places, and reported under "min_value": 4.02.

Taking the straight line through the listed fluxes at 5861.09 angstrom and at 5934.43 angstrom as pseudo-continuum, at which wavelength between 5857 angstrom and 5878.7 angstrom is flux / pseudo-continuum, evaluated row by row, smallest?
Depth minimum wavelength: 5863.79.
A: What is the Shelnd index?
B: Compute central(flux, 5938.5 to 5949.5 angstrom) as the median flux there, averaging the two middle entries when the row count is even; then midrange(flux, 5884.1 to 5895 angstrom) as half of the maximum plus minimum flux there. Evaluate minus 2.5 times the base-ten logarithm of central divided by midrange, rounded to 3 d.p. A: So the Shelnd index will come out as -0.240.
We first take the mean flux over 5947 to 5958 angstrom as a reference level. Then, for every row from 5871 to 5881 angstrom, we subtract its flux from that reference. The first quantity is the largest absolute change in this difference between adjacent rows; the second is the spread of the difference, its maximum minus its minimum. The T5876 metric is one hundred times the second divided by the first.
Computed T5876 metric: 267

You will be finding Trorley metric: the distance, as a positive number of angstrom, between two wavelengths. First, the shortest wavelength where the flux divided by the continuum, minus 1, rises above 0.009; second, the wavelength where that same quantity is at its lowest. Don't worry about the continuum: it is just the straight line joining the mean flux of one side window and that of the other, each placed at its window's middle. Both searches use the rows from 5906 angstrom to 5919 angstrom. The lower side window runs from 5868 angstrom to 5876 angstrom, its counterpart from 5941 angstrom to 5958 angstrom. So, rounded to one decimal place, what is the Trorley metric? 5.4 angstrom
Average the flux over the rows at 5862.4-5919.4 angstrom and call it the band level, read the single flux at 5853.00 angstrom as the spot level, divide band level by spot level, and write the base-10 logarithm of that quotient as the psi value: -0.046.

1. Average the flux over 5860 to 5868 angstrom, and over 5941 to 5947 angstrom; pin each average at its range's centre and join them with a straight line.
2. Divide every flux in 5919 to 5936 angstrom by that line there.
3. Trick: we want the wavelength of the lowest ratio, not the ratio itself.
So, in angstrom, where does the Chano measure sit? 5928.96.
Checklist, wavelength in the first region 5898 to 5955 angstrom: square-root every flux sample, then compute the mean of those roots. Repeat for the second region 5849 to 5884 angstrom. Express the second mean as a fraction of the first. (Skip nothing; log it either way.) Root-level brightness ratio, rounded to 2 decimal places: 1.00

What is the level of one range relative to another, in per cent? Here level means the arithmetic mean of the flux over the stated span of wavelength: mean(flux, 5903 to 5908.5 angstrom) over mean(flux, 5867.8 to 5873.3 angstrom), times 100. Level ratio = 99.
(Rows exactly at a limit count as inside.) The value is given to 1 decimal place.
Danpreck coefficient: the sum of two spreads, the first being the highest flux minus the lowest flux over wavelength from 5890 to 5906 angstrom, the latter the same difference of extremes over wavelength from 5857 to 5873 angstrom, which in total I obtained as 1.2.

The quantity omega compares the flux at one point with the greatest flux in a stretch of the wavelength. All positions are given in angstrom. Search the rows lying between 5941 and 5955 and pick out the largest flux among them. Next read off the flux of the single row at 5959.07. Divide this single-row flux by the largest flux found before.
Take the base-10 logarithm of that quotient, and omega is -0.012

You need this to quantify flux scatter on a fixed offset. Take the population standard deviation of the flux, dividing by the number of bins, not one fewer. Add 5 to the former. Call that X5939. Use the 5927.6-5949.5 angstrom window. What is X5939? 5.08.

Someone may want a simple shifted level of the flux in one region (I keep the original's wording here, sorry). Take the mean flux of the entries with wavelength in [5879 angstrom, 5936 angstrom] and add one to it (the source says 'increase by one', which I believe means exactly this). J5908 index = 4.85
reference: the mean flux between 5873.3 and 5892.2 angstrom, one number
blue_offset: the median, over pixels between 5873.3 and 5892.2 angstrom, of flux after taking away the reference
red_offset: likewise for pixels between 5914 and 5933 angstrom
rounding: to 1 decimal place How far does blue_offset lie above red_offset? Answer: -0.5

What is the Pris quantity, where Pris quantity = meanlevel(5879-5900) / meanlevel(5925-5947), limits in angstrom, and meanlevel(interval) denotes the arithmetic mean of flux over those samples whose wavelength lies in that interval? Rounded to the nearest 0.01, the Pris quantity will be 0.84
